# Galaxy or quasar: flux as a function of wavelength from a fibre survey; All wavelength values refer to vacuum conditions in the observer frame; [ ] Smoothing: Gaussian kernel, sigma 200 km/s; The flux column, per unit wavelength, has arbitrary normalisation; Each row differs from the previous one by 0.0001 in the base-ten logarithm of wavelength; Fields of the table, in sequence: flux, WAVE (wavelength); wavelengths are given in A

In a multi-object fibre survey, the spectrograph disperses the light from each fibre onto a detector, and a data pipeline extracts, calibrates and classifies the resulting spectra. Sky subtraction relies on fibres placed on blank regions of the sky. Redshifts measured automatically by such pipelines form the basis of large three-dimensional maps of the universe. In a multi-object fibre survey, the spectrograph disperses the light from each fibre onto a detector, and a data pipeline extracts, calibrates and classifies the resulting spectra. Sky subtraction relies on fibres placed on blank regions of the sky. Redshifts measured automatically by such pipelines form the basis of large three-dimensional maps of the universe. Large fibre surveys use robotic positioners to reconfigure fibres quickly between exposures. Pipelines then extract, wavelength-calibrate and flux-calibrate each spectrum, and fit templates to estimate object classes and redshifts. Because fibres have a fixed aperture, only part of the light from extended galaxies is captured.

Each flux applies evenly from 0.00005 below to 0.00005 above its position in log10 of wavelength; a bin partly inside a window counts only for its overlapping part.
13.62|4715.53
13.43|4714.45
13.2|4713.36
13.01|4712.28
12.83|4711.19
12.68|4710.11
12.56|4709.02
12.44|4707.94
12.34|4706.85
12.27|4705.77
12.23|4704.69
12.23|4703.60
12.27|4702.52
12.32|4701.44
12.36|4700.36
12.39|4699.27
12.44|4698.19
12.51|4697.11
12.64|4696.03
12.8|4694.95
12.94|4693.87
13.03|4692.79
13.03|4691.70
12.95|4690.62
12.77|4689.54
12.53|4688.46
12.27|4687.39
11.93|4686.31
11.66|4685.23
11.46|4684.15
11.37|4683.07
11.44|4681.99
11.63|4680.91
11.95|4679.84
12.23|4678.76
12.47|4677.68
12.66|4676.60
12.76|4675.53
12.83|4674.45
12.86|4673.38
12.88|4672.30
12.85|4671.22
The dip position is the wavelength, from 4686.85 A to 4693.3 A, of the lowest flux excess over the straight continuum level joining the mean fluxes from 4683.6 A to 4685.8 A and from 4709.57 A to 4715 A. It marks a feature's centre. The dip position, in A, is 4687.39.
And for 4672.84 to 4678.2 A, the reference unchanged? 4677.68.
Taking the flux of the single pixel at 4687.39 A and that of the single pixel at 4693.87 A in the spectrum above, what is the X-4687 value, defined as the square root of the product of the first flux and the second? 12.6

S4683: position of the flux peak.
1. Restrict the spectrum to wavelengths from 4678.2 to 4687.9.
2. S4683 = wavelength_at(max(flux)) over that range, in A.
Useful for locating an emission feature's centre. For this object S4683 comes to 4687.39 A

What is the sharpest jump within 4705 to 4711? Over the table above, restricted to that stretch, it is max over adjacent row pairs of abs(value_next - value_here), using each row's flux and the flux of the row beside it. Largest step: 0.12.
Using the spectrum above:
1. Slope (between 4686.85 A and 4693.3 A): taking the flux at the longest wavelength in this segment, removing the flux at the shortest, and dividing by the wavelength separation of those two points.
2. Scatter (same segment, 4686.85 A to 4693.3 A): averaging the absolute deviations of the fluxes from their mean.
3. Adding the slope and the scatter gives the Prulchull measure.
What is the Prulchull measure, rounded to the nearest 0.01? 0.38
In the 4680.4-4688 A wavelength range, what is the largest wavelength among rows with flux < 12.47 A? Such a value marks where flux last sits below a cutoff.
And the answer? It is 4687.39 A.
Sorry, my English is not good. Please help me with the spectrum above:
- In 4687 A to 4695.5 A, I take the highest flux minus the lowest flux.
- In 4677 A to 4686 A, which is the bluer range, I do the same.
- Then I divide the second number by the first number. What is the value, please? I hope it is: 1.4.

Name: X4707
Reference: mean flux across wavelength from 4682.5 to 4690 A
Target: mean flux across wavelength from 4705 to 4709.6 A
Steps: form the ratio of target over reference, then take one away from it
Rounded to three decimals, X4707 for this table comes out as 0.034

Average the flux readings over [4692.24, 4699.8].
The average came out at 12.68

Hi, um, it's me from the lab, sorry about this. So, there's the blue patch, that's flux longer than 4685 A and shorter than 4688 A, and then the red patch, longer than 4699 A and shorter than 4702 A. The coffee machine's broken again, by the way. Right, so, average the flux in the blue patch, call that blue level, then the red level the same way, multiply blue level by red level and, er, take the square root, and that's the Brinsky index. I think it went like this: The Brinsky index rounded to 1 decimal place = 12.2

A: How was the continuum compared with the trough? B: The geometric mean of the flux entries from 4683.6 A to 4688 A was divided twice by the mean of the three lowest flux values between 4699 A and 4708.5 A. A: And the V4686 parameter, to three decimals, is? 0.079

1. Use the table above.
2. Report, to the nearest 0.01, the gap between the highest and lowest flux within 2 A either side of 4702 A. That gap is 0.13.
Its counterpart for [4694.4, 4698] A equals 0.29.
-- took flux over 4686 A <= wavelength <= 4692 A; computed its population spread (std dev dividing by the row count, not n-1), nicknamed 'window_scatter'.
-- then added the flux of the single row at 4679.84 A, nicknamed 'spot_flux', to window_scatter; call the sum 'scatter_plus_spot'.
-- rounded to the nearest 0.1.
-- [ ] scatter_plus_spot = 12.3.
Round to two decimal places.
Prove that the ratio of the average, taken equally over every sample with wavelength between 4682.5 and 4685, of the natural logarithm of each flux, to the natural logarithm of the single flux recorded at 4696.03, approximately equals 0.96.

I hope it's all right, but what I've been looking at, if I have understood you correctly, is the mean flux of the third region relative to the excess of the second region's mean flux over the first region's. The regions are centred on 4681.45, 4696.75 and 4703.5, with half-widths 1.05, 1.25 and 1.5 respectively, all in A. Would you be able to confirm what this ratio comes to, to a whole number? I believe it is 12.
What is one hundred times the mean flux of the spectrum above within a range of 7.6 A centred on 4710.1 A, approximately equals 1272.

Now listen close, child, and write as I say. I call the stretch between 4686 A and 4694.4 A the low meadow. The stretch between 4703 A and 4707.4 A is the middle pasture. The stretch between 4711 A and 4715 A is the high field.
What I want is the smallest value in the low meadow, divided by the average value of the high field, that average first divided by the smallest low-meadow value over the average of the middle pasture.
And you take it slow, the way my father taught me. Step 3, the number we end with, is 0.88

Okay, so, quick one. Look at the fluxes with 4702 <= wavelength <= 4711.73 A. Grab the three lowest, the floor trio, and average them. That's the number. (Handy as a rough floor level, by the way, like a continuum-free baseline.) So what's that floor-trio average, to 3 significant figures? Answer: 12.2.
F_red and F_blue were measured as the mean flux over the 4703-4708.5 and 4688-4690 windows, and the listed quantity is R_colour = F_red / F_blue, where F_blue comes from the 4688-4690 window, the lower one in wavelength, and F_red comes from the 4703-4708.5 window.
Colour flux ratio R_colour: 0.97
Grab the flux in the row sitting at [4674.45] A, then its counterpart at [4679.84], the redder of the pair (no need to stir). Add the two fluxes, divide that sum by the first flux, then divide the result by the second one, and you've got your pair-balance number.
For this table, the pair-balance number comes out 0.1616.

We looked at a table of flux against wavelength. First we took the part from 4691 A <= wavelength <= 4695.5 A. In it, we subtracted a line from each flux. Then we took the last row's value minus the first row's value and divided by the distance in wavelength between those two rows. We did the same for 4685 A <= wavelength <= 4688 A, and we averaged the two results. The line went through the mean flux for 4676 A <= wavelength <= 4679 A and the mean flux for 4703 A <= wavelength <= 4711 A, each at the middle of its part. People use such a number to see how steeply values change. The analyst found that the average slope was 0.11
